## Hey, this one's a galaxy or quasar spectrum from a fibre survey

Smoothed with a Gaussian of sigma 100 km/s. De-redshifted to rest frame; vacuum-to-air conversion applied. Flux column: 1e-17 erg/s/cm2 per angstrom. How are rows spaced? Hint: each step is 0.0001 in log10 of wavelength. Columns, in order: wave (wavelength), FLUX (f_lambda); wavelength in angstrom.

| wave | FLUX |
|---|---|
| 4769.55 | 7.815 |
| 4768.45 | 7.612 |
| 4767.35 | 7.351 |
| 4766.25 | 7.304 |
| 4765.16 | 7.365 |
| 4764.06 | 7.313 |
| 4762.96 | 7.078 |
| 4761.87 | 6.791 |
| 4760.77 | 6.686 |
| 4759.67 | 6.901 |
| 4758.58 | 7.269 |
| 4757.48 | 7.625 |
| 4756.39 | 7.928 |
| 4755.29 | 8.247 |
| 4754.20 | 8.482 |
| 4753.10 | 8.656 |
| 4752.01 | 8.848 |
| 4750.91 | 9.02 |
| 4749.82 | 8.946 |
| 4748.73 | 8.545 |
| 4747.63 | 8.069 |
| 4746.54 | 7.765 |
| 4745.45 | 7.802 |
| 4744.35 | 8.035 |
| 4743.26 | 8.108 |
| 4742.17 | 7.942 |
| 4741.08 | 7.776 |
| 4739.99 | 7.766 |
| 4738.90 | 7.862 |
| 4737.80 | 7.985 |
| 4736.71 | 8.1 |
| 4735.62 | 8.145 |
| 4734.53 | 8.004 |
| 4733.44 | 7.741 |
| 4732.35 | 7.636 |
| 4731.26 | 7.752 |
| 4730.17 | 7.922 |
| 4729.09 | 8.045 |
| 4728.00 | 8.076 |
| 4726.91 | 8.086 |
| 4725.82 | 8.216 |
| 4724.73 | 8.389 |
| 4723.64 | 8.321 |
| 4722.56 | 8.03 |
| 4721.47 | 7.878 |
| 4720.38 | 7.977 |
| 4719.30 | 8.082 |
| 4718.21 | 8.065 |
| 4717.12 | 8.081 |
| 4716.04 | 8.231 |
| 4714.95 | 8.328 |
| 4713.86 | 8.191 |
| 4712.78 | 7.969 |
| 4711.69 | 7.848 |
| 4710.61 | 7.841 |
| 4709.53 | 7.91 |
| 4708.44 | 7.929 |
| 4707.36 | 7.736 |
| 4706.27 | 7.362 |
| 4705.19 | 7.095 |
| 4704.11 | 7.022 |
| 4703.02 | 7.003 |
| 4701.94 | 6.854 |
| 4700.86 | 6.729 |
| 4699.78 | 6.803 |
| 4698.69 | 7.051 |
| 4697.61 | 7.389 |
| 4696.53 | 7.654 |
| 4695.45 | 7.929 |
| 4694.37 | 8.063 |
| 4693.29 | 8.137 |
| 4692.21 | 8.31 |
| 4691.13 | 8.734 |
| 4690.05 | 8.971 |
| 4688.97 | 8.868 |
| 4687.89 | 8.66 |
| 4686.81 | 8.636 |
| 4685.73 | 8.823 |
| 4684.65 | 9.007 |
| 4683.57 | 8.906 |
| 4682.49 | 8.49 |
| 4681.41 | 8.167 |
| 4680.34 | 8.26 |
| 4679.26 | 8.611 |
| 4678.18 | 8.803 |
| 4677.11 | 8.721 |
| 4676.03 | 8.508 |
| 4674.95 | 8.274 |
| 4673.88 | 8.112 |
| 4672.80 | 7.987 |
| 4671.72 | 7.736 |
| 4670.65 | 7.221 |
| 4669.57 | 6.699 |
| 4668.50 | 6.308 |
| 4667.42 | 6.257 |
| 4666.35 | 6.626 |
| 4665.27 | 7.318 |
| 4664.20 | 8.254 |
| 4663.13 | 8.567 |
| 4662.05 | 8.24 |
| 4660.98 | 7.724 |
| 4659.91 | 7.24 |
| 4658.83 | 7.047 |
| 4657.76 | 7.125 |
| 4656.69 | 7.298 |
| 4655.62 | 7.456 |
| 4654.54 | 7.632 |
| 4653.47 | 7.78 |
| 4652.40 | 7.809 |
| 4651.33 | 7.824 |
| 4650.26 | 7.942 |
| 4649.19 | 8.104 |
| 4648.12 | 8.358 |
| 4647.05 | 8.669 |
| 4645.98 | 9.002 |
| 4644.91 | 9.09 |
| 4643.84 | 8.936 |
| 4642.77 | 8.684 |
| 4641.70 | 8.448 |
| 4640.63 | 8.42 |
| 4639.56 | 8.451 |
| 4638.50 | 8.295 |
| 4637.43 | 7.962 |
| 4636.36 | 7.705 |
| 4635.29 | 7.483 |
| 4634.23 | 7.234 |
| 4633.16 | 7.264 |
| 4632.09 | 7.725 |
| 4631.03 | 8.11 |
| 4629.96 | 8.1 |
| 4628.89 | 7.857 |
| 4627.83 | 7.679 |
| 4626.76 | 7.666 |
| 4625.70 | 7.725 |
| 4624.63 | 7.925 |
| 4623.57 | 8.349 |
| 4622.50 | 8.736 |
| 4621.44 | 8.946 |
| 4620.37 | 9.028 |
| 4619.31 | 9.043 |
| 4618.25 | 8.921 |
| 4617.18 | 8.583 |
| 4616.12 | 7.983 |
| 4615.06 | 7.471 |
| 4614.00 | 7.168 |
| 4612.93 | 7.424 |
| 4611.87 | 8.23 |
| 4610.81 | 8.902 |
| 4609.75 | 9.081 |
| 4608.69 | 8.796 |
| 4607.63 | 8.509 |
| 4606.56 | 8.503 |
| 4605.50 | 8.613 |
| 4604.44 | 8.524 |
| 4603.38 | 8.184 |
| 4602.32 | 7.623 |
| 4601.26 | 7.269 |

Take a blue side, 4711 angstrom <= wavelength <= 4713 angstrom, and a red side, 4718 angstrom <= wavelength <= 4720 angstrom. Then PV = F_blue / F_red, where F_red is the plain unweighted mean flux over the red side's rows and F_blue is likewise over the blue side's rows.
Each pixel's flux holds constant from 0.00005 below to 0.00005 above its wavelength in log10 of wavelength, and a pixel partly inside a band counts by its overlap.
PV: 0.98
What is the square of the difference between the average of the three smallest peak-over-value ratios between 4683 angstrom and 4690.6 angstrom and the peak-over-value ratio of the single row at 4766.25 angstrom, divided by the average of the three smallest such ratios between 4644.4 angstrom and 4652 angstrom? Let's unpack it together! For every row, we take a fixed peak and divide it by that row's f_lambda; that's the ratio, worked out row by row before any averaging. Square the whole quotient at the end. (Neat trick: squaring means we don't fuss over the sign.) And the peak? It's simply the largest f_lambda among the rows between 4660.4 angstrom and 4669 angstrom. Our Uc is 0.05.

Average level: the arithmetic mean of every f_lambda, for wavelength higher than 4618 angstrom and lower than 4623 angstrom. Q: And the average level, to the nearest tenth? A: 8.9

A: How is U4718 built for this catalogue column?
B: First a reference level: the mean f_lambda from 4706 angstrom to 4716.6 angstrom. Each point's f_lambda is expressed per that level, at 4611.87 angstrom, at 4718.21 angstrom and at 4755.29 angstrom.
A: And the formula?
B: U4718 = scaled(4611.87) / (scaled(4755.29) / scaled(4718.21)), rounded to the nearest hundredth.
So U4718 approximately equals 1.01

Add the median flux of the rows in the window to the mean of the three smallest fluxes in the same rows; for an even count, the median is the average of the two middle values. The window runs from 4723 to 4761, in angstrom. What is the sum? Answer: 15.0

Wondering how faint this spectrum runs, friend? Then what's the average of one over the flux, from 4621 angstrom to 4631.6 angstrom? 0.124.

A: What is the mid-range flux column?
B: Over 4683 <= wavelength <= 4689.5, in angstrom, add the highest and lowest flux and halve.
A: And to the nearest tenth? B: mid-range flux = 8.8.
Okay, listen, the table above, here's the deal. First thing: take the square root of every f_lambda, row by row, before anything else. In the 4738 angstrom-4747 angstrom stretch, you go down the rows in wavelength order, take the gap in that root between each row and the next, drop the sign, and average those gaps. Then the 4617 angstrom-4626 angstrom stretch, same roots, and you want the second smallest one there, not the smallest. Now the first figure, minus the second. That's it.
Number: -2.80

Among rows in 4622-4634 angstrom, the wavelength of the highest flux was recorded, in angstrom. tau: 4622.50 angstrom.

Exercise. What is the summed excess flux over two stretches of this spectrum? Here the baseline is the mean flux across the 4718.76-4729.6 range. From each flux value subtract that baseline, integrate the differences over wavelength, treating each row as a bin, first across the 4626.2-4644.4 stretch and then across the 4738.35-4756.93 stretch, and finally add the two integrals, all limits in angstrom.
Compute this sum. 0.1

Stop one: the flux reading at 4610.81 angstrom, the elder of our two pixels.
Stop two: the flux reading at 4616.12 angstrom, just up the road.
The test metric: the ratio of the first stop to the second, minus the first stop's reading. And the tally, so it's -7.8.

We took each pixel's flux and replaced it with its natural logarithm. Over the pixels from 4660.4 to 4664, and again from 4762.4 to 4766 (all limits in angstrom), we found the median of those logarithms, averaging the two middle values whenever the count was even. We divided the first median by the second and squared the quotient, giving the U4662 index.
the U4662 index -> 1.12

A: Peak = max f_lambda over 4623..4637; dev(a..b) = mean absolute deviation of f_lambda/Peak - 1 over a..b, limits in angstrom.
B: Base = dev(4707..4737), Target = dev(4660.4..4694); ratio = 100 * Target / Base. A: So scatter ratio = 399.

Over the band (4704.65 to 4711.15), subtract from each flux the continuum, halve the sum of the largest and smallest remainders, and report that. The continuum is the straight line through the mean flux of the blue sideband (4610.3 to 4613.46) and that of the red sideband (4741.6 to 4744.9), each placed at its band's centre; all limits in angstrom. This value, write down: -0.6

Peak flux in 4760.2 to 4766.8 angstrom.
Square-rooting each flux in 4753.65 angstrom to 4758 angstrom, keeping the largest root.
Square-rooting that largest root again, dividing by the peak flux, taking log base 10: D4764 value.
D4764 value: -0.635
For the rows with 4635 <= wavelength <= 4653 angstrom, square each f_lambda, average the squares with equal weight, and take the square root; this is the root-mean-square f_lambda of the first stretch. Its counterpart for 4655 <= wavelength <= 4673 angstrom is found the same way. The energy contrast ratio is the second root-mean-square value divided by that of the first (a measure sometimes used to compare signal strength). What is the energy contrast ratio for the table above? 0.89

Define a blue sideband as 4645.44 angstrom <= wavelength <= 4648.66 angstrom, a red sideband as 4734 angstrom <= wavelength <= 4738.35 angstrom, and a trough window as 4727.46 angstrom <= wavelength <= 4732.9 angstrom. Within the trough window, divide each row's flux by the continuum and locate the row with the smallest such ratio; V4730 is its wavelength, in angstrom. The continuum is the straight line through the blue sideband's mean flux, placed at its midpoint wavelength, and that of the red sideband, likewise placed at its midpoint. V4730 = 4732.35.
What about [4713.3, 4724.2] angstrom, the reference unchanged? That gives 4721.47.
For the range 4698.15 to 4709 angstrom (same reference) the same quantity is 4700.86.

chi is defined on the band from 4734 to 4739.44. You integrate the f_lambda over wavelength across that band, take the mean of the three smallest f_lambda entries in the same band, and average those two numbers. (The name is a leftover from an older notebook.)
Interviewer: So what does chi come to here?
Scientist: 25.8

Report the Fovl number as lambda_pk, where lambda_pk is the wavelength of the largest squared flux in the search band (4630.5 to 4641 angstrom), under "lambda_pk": 4639.56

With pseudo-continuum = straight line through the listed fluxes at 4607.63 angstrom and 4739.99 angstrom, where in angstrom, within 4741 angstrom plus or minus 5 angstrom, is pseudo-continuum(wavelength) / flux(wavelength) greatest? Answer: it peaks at 4739.99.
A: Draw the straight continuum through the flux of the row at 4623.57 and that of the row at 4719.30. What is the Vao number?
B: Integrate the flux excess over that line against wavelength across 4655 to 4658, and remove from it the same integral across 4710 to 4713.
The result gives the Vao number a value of -2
